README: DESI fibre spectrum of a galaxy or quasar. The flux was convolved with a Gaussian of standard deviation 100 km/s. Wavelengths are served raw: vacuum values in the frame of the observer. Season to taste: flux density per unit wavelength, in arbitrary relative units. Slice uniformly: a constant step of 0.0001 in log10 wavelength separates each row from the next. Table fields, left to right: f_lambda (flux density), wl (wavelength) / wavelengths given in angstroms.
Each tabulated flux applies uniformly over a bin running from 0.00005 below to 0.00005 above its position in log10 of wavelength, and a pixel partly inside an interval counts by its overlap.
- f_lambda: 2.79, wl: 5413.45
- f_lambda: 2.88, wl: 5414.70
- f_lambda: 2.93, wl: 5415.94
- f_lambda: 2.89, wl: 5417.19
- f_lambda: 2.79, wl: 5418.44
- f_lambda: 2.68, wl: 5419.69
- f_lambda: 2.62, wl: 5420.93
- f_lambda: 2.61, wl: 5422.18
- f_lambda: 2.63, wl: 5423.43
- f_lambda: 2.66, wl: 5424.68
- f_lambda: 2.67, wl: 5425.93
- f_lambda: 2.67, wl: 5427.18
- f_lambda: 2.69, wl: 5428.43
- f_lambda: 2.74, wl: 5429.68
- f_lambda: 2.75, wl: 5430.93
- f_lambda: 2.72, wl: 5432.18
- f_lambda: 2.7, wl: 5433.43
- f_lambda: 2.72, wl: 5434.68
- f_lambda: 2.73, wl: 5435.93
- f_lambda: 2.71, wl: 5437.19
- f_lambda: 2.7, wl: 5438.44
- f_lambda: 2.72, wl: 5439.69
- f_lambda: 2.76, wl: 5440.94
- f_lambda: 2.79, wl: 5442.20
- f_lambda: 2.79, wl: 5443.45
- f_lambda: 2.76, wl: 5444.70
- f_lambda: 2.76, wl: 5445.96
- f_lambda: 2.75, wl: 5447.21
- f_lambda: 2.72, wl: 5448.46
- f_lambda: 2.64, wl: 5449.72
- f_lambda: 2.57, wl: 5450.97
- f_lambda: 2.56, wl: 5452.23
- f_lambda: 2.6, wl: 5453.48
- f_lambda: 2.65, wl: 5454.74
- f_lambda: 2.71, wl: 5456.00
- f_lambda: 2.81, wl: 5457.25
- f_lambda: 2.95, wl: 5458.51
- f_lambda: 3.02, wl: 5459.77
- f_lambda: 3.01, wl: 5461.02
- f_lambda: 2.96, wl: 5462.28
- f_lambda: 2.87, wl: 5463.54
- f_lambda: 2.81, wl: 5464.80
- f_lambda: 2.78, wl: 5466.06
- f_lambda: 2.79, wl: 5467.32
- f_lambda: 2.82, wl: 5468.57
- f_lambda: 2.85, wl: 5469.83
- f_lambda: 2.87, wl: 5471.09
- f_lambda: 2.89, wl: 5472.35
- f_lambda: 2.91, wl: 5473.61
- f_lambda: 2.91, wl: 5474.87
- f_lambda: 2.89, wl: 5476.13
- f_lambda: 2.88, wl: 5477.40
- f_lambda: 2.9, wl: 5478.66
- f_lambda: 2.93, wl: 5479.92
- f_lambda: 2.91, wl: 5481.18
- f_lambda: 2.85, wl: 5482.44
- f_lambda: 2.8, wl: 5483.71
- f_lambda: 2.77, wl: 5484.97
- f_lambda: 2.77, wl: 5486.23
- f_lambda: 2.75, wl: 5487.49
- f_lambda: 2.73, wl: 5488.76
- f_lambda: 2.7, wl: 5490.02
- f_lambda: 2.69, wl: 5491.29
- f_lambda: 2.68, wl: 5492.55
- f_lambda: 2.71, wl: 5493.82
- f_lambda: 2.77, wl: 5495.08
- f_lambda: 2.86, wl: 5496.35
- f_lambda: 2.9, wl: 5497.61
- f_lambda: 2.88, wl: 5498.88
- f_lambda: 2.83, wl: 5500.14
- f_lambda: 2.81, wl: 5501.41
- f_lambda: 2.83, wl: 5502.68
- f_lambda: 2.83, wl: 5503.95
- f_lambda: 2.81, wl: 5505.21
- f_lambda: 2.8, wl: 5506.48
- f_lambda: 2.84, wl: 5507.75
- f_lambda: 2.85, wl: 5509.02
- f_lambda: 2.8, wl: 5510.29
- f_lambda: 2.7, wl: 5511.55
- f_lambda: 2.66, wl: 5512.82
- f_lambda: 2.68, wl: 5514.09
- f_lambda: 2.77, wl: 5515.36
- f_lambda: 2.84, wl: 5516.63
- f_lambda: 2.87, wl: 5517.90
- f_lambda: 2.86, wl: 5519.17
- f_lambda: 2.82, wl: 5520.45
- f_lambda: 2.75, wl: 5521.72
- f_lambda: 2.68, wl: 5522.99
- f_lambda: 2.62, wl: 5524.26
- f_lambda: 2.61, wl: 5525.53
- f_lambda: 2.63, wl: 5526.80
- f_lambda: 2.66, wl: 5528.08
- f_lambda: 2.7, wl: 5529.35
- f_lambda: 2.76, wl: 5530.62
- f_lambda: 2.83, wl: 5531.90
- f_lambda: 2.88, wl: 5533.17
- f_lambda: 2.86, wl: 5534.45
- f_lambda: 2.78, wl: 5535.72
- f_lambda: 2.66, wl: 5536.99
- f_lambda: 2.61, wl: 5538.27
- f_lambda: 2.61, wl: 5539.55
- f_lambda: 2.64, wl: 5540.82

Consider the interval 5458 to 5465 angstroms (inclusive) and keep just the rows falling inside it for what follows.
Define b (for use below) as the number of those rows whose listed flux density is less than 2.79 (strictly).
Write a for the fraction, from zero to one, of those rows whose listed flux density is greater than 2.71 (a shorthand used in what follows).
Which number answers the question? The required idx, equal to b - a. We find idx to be -1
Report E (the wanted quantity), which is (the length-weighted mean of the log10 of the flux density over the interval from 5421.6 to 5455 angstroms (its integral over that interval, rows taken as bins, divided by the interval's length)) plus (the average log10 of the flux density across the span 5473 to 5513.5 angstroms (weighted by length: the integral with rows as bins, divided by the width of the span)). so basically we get 0.879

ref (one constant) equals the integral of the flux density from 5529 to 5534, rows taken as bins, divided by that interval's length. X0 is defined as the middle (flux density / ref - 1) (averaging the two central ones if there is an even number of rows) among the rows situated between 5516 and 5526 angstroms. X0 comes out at -0.005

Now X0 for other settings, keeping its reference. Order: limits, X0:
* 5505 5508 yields 0.004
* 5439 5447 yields -0.013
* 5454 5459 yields -0.013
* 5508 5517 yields -0.010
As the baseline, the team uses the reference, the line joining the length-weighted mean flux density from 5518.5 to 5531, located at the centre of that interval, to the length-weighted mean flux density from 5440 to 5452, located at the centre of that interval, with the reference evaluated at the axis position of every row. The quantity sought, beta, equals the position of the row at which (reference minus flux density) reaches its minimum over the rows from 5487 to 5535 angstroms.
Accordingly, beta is 5497.61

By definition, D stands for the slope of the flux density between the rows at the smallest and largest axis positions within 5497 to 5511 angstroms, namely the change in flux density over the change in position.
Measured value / -0.008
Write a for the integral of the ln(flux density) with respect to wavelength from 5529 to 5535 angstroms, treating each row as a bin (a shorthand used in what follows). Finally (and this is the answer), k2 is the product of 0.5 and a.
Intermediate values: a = 6.19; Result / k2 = 3.10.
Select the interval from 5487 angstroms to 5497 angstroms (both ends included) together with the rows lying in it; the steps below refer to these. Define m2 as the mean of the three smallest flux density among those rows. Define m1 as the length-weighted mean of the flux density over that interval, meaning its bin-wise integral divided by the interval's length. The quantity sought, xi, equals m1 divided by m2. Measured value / 1.02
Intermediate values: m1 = 2.74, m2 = 2.69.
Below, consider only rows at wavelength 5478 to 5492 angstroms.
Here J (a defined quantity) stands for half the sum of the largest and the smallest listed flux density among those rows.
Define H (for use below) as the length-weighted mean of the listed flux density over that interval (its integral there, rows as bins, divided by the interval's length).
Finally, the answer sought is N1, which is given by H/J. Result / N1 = 0.997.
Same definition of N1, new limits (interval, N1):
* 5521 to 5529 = 0.994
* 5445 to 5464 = 0.993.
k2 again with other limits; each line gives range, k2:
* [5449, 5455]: 2.87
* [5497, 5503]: 3.14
